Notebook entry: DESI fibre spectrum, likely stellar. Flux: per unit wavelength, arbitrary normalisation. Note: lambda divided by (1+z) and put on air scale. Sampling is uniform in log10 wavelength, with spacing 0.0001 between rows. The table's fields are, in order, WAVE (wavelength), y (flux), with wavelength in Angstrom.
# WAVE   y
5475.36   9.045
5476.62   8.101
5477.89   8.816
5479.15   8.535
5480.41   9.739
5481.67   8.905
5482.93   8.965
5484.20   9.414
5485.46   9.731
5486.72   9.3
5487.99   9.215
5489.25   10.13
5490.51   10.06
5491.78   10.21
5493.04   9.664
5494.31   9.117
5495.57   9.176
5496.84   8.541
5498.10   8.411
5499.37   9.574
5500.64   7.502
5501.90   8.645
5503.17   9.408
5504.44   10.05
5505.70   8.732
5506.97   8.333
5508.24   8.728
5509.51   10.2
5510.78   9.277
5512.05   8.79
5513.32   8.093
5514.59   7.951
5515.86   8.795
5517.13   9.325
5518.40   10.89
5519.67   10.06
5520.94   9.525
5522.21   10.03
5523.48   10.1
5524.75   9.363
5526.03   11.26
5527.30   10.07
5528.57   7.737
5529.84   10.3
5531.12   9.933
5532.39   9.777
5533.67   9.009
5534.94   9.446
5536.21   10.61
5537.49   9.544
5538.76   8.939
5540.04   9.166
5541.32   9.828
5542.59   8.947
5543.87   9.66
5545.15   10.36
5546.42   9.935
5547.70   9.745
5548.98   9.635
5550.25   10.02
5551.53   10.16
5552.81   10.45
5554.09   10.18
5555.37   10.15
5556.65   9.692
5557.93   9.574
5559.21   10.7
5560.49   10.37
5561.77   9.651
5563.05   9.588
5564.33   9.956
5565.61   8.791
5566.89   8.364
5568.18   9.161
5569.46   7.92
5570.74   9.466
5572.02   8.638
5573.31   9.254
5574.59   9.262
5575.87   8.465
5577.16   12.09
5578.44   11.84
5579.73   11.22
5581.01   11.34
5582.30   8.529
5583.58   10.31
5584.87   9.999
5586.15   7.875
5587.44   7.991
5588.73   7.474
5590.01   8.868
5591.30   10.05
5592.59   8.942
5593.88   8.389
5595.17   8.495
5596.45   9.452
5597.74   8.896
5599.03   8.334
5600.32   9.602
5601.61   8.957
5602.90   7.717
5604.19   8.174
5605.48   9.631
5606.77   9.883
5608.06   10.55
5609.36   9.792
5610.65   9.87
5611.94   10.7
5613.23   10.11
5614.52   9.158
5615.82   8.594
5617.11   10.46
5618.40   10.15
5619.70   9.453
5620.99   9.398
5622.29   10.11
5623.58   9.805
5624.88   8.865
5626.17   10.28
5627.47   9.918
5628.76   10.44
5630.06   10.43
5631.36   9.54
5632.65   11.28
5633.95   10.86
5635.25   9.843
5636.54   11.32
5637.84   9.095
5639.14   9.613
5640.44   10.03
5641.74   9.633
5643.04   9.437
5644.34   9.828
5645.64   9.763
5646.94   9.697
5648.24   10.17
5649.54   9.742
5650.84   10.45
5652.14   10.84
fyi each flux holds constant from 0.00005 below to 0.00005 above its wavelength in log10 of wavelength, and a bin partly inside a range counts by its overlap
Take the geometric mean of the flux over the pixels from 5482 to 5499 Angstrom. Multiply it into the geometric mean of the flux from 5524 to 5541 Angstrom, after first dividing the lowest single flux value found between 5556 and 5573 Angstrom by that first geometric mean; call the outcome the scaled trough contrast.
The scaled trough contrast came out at 8.1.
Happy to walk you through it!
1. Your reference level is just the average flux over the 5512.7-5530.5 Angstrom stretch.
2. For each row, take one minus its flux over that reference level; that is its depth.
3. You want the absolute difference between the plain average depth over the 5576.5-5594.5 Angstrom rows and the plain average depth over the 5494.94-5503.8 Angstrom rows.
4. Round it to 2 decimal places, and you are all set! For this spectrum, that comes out 0.09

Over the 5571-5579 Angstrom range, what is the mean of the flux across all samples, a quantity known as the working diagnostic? 9.9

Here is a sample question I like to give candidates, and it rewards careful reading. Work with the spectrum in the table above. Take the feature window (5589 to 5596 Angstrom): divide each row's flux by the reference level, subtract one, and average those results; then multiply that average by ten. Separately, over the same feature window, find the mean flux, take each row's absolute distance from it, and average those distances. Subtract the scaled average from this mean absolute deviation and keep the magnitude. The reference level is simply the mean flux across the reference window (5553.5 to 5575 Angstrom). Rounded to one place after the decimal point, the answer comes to 1.0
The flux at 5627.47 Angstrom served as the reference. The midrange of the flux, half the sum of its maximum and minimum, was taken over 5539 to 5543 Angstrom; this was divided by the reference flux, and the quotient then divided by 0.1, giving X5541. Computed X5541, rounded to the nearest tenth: 9.5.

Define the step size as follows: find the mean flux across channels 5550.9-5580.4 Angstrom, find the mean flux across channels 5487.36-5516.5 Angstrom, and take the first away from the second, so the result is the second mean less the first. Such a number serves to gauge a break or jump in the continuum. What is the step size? -0.7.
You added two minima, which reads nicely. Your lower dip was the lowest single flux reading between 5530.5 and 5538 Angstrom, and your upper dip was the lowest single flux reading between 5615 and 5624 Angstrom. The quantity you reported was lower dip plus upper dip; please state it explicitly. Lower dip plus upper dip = 17.6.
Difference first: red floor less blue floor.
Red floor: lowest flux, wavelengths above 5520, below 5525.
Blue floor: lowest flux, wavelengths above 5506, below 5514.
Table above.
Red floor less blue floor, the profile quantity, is 1.27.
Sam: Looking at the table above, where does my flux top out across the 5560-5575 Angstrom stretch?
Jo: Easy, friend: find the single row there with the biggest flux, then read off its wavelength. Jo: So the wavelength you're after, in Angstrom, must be 5560.49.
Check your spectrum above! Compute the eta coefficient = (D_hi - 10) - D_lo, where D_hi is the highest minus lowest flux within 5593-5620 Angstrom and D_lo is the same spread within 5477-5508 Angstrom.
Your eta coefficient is -9.7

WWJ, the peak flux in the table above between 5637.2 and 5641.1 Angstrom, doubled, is 20.1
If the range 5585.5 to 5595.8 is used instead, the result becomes 20.1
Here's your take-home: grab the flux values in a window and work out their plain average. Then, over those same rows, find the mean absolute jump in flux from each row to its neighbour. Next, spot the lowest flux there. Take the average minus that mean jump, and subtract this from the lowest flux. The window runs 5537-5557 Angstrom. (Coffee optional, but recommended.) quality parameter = -0.43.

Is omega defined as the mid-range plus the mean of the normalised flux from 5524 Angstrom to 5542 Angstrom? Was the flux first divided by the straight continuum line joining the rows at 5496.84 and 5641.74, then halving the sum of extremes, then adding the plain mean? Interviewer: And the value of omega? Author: 2.18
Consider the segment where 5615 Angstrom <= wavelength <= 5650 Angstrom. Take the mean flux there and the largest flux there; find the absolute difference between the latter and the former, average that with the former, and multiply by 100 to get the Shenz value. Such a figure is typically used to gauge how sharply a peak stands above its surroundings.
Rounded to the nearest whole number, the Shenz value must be 566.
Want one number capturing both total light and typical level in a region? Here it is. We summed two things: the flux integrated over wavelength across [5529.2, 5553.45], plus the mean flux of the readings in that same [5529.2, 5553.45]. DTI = 246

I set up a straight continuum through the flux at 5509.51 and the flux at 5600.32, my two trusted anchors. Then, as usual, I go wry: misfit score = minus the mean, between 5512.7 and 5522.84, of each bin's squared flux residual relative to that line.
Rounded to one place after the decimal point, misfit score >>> -1.6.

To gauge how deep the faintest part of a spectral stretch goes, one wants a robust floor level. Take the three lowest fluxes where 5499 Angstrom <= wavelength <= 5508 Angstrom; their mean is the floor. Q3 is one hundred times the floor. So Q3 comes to 816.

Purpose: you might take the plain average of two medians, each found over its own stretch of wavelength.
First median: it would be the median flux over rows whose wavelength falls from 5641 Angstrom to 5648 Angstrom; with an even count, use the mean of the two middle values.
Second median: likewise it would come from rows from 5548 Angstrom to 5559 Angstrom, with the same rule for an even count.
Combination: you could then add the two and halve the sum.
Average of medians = 9.9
